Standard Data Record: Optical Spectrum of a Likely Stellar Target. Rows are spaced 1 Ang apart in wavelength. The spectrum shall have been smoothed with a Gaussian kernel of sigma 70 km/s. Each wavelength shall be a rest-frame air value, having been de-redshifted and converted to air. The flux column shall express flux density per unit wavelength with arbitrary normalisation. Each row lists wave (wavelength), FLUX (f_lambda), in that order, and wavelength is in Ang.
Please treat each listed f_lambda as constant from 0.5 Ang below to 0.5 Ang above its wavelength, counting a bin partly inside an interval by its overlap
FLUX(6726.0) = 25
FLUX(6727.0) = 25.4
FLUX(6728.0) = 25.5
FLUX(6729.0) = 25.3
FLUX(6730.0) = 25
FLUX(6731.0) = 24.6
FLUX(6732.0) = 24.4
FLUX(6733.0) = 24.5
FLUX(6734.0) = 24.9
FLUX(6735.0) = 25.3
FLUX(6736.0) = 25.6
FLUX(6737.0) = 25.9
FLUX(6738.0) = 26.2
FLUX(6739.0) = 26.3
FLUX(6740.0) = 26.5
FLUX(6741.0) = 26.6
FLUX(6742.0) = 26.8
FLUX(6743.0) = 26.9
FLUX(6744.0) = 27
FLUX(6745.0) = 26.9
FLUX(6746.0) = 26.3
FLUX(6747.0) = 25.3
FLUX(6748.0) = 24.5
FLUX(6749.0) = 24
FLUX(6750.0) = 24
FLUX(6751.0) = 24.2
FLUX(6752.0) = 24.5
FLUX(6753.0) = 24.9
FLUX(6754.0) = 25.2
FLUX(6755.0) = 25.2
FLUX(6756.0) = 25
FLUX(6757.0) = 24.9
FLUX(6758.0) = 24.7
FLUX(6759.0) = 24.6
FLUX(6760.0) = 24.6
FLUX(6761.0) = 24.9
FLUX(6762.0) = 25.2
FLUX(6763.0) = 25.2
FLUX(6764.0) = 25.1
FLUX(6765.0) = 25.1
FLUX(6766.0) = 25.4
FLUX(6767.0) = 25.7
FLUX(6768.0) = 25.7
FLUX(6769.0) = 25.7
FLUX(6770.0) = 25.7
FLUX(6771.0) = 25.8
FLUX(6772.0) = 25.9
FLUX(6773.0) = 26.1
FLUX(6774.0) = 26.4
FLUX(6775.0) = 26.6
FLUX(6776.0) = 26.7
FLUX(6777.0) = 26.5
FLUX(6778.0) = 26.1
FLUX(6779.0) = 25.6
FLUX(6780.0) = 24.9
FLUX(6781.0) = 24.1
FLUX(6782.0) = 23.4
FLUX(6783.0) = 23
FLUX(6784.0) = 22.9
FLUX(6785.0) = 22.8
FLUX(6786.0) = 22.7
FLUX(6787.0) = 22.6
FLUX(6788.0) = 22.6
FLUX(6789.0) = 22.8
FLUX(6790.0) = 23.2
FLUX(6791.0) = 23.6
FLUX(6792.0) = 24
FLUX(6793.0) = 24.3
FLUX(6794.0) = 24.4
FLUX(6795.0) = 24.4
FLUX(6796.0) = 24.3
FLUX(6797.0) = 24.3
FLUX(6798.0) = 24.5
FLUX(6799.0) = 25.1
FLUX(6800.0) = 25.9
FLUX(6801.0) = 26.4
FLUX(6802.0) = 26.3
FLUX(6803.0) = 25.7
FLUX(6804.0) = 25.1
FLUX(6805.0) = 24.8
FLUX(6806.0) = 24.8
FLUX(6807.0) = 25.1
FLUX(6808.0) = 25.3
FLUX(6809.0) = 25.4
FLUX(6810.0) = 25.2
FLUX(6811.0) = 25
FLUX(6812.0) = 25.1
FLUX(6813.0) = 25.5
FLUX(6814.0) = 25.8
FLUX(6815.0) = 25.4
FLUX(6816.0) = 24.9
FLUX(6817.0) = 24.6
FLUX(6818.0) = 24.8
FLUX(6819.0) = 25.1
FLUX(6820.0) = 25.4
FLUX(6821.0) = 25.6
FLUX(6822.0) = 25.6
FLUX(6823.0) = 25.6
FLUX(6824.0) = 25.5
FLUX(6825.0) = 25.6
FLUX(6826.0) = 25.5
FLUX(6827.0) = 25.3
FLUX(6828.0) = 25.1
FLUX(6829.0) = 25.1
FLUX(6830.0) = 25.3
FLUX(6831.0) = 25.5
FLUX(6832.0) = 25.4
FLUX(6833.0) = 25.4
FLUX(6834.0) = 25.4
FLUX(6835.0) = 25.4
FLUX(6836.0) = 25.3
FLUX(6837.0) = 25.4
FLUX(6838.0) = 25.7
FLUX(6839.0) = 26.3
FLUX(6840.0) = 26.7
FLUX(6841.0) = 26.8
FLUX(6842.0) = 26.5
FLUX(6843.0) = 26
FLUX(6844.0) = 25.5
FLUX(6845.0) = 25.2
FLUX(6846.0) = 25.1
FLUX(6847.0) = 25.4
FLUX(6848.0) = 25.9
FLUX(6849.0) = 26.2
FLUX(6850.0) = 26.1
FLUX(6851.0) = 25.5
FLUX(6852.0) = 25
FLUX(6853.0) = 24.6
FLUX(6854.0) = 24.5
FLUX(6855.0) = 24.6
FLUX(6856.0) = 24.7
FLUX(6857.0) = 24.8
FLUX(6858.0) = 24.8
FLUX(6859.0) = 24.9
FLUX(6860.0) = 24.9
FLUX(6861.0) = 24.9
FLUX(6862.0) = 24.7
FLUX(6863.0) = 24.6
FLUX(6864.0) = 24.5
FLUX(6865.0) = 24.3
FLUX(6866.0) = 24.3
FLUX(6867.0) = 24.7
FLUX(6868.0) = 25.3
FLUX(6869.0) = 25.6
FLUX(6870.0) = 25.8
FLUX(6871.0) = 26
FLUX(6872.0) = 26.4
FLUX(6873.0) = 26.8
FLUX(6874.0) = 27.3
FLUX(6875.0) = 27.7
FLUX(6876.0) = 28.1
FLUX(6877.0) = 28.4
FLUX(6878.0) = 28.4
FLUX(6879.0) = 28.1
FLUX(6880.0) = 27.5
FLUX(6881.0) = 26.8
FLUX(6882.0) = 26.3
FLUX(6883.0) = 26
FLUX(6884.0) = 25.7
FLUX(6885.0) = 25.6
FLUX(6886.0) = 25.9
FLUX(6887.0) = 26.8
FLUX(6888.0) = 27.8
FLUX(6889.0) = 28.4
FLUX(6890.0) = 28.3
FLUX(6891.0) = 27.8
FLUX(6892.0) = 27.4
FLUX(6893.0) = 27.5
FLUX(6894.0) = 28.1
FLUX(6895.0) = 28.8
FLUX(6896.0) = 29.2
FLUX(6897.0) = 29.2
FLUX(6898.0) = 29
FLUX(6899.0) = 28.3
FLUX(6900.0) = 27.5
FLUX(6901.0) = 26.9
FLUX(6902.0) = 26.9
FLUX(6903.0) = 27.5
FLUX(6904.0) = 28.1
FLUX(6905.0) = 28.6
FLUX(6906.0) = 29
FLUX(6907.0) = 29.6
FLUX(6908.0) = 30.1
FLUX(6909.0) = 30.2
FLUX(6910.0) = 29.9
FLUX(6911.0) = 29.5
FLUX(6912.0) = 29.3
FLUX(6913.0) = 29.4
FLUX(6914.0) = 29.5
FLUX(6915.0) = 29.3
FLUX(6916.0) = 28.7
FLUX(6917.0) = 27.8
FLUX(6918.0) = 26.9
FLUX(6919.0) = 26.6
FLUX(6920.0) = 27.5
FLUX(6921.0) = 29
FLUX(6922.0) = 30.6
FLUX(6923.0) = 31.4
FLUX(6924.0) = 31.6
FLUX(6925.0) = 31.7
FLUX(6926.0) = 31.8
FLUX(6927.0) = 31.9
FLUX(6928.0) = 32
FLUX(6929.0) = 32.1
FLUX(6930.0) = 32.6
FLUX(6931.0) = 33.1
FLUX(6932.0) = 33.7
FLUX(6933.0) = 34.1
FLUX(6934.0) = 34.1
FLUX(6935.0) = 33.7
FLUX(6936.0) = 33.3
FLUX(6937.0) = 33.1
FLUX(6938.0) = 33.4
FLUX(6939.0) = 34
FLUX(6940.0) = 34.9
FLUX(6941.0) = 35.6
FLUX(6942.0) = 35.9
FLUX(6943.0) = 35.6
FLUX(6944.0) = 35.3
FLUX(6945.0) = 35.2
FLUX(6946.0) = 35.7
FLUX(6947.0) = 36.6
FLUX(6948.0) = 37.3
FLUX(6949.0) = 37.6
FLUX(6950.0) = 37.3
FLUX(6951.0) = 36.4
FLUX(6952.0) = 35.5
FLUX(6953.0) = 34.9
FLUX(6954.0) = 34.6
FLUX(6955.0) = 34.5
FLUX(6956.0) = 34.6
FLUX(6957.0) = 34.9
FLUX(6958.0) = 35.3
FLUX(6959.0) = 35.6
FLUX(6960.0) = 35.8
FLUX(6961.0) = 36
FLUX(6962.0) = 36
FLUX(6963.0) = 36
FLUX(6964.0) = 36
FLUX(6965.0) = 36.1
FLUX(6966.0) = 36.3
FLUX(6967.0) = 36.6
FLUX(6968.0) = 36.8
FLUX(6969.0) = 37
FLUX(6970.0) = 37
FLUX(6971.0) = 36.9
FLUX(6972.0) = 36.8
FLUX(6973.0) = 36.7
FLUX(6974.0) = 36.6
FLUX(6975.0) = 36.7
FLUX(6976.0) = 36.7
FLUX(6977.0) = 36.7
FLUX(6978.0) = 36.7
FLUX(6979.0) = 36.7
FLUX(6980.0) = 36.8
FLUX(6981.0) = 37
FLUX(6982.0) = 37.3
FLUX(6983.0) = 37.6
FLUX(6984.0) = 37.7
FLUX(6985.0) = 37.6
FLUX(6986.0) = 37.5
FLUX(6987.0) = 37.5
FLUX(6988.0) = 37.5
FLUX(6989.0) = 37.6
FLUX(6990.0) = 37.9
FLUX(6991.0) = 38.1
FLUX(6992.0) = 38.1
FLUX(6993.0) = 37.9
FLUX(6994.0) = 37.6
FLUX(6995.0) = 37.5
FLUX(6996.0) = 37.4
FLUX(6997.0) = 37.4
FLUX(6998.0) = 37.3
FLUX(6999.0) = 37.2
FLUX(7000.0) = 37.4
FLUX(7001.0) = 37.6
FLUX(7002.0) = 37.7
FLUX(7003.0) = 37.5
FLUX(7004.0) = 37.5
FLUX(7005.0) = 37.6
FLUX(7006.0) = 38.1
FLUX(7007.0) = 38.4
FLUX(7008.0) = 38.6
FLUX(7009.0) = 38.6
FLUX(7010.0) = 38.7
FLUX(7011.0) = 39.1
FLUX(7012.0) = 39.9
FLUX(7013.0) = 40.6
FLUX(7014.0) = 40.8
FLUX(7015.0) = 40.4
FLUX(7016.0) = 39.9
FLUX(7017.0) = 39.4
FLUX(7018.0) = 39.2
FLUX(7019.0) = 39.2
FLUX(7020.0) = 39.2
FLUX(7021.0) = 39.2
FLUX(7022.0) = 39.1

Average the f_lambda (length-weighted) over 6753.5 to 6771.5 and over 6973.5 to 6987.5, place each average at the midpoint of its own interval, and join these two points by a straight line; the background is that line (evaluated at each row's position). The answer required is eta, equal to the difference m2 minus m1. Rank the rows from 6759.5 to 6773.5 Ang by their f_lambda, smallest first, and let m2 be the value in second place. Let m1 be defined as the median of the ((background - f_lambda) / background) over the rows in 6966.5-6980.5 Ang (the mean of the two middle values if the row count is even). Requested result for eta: 24.9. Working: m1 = 0.001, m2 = 24.9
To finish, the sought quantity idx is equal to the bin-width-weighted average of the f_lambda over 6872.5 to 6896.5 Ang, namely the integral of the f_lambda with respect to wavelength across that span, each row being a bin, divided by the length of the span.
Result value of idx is 27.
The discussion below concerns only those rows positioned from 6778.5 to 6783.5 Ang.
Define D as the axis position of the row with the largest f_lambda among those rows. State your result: 6779.0 Ang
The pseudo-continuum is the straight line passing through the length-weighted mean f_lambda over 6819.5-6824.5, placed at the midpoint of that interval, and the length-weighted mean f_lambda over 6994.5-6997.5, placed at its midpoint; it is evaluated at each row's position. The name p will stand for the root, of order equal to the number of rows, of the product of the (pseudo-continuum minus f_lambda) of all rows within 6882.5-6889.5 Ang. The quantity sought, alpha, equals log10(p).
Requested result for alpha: 0.50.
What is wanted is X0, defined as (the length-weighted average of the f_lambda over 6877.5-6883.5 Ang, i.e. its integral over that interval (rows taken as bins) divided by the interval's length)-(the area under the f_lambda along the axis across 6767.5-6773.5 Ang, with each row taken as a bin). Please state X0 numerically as -128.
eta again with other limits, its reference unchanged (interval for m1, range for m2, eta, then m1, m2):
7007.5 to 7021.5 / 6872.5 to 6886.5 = 25.7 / -0.005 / 25.7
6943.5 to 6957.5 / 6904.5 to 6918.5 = 27.8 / -0.004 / 27.8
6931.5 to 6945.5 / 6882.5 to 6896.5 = 25.7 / 0.012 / 25.7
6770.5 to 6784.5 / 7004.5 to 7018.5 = 38.1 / -0.004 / 38.1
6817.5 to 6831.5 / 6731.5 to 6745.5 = 24.4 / 0.111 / 24.5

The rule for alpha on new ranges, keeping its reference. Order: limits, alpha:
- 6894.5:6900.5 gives 0.29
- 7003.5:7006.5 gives -0.81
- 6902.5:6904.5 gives 0.52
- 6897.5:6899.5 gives 0.32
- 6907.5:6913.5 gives 0.25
